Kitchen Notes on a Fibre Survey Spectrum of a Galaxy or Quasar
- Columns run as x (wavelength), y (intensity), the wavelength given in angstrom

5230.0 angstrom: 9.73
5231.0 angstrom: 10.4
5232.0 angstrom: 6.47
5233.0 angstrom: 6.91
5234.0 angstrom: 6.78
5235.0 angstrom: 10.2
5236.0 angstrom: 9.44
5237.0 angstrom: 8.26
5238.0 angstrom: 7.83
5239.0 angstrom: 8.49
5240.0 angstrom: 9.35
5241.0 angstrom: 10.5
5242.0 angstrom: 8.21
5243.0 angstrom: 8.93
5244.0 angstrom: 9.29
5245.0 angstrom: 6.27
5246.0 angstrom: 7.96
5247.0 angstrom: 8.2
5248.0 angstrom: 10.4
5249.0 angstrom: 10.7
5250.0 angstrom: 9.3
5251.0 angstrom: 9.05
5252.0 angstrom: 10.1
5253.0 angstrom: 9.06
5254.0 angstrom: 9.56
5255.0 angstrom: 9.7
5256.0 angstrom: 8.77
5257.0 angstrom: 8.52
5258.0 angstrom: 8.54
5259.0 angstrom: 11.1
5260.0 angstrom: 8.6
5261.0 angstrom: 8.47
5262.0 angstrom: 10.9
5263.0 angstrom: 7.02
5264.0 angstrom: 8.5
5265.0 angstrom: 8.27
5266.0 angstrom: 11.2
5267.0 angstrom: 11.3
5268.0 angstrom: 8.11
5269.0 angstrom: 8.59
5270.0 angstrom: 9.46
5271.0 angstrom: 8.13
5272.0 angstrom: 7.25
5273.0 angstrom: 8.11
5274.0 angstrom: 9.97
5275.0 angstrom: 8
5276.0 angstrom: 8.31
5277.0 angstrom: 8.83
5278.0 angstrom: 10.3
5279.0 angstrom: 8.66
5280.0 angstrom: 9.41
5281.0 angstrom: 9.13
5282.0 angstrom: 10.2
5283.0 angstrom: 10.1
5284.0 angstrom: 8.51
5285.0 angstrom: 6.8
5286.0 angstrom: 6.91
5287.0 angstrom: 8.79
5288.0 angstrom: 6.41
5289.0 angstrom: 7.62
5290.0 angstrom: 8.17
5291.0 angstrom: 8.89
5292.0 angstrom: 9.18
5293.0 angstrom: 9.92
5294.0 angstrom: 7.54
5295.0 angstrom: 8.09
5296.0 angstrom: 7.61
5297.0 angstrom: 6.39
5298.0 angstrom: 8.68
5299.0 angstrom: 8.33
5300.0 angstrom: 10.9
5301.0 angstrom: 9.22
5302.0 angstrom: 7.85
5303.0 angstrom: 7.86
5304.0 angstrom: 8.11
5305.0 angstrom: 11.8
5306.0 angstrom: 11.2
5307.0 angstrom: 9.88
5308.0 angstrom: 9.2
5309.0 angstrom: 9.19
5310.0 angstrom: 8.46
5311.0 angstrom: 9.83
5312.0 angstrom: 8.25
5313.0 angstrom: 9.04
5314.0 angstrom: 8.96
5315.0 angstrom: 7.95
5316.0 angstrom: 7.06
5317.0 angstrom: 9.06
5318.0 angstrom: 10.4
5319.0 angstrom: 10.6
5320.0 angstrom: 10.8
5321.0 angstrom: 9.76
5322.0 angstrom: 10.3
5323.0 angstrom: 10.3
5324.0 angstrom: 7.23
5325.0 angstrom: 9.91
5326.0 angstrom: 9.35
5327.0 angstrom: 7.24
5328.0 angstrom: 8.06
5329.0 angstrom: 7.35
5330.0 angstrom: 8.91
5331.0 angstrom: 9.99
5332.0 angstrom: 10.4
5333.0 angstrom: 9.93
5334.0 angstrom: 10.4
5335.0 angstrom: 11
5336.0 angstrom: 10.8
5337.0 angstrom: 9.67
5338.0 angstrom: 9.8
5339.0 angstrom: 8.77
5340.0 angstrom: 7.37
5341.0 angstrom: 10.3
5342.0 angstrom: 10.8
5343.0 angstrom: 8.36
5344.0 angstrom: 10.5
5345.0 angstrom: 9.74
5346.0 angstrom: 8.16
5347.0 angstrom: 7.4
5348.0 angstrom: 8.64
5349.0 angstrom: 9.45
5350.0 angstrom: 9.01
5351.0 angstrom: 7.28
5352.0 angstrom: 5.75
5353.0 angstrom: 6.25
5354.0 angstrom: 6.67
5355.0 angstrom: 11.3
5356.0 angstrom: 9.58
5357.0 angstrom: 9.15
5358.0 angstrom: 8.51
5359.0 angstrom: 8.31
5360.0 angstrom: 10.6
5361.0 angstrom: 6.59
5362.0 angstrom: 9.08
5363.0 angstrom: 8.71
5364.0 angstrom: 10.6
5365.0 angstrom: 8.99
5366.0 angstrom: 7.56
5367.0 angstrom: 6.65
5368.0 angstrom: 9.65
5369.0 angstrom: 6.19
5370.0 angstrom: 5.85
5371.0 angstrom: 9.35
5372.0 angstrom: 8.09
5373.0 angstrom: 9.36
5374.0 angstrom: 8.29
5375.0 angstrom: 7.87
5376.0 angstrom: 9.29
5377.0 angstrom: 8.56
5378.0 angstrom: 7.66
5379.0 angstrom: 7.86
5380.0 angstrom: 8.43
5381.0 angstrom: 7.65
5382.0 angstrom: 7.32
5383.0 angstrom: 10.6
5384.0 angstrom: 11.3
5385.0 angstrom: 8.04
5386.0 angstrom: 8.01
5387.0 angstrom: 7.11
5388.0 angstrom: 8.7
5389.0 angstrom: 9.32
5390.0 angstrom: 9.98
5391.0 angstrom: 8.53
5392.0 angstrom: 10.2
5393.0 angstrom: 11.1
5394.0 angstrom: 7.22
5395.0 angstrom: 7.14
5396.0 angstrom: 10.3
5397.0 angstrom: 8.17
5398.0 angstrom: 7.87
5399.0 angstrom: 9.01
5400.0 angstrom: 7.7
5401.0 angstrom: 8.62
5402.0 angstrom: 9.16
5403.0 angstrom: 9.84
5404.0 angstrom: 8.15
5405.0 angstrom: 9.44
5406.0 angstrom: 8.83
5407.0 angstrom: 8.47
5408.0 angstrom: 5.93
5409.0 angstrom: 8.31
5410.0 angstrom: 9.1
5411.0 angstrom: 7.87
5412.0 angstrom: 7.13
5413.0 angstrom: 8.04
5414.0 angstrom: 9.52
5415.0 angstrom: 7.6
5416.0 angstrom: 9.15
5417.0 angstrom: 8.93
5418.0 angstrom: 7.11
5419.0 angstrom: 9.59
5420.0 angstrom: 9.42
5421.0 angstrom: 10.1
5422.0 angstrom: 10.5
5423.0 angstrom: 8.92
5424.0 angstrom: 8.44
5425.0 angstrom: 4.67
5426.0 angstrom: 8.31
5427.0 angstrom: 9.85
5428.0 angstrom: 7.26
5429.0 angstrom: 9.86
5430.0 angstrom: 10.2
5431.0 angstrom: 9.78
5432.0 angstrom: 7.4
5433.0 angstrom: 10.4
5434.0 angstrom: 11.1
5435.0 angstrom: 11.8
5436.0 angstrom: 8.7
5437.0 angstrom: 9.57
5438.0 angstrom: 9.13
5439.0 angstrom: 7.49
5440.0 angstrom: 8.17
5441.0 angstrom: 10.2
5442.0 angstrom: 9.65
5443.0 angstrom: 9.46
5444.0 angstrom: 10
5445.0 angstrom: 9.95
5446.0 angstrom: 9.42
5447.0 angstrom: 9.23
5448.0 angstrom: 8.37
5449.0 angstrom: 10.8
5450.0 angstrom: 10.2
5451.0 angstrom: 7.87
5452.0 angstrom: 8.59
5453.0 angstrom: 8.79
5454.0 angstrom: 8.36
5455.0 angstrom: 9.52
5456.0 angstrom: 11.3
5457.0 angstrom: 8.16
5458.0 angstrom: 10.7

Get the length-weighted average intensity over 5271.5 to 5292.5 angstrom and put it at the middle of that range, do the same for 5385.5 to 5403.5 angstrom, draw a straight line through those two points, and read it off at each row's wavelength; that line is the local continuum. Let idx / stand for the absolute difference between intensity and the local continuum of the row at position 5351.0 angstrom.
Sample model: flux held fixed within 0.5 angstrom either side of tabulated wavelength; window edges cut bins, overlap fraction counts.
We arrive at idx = 1.4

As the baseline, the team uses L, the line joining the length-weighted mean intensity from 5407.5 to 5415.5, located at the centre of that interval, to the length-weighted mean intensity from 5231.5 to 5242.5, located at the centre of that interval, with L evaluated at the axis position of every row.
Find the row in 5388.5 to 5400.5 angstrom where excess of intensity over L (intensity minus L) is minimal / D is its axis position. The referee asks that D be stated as 5395.0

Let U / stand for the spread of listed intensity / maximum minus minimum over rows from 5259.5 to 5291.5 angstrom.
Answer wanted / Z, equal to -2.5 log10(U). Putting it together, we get -1.72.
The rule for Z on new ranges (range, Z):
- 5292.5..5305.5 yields -1.83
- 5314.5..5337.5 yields -1.49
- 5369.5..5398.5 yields -1.84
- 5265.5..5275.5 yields -1.52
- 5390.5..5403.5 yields -1.49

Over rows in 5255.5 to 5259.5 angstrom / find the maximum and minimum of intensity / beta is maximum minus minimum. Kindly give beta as 2.6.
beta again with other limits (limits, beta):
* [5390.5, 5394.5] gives 3.9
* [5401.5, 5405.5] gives 1.7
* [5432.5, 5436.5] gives 3.1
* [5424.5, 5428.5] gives 5.2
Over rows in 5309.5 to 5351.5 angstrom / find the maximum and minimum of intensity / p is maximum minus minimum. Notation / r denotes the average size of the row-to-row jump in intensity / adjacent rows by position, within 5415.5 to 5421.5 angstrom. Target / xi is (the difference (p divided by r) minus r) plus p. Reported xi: 7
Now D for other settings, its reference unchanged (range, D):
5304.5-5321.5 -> 5316.0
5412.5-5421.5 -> 5418.0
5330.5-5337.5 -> 5337.0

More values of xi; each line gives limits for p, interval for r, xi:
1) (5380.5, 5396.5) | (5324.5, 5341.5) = 8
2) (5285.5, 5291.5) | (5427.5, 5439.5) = 3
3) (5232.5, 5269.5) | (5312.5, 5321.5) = 10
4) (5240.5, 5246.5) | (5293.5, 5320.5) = 7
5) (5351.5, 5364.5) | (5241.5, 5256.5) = 10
